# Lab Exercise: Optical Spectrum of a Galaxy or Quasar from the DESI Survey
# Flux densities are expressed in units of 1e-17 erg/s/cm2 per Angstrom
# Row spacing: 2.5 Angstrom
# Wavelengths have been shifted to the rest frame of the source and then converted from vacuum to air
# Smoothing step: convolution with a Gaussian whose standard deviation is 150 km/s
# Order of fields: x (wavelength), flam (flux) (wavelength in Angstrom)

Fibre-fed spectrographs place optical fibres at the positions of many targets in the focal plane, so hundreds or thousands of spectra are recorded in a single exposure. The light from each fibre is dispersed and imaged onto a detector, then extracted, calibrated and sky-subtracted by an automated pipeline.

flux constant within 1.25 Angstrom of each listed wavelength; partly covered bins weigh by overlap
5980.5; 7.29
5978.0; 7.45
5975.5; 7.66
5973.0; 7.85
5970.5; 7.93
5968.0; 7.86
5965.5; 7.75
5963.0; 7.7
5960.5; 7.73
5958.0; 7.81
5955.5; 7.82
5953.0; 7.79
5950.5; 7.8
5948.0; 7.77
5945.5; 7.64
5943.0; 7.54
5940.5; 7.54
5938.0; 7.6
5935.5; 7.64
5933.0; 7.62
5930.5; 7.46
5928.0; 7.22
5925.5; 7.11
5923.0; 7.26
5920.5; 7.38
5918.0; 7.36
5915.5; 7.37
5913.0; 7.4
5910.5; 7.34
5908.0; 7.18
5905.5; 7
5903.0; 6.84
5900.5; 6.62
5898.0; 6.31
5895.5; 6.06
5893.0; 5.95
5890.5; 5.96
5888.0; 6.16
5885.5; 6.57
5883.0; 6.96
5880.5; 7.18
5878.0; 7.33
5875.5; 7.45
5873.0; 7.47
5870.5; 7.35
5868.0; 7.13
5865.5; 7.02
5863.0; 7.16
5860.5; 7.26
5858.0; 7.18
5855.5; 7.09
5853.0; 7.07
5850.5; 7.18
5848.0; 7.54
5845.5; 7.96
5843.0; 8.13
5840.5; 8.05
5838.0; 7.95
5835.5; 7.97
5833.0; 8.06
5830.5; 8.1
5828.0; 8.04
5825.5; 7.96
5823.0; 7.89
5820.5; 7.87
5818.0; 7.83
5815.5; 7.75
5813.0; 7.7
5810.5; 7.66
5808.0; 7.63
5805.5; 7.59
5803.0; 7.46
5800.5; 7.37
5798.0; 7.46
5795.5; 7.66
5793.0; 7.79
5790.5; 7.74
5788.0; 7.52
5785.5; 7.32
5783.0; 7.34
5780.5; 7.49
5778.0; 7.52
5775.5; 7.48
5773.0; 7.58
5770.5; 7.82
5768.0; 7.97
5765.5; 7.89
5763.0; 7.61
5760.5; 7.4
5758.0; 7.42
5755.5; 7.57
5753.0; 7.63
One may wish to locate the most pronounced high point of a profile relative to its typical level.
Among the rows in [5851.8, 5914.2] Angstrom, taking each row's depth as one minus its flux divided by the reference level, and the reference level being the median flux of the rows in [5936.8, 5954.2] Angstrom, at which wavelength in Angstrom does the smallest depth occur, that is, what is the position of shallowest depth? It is 5873.0 Angstrom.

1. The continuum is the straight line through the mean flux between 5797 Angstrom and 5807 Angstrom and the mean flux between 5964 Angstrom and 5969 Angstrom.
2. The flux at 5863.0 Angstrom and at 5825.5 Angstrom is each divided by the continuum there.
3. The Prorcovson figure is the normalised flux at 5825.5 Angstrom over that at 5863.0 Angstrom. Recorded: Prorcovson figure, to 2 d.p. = 1.12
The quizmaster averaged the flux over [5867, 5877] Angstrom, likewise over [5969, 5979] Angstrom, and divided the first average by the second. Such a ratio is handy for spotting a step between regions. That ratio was 0.95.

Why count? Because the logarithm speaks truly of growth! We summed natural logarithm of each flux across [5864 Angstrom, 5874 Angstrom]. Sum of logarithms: 7.92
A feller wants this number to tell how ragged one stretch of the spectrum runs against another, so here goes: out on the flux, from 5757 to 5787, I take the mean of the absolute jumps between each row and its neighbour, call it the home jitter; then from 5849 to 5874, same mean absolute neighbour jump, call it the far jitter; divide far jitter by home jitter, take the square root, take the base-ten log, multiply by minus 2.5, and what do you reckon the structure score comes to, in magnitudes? 0.0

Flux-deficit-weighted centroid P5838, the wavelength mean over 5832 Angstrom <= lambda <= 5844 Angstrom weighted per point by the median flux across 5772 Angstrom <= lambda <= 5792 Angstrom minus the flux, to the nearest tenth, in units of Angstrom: 5838.2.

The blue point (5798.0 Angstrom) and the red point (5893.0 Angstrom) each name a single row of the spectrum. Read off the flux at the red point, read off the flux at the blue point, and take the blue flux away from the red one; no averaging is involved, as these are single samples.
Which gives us -1.5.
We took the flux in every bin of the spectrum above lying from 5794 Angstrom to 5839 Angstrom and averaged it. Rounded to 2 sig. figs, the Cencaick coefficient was 7.8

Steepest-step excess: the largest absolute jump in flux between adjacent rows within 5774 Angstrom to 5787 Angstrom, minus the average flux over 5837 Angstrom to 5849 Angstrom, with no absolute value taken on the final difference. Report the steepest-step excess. -7.78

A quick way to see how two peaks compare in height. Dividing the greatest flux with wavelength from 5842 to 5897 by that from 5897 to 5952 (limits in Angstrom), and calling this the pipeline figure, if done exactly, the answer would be 1.04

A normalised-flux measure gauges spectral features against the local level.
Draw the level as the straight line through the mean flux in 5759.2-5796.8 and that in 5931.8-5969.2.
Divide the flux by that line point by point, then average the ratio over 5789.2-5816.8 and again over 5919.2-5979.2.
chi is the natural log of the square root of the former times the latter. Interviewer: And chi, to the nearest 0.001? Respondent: -0.006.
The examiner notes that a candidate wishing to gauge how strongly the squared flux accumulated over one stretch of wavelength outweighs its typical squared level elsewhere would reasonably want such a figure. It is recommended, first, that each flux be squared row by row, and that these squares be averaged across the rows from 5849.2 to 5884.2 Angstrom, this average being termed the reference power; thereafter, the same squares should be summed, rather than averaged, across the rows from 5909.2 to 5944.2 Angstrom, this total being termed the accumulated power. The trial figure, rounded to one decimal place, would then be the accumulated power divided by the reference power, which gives 14.8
